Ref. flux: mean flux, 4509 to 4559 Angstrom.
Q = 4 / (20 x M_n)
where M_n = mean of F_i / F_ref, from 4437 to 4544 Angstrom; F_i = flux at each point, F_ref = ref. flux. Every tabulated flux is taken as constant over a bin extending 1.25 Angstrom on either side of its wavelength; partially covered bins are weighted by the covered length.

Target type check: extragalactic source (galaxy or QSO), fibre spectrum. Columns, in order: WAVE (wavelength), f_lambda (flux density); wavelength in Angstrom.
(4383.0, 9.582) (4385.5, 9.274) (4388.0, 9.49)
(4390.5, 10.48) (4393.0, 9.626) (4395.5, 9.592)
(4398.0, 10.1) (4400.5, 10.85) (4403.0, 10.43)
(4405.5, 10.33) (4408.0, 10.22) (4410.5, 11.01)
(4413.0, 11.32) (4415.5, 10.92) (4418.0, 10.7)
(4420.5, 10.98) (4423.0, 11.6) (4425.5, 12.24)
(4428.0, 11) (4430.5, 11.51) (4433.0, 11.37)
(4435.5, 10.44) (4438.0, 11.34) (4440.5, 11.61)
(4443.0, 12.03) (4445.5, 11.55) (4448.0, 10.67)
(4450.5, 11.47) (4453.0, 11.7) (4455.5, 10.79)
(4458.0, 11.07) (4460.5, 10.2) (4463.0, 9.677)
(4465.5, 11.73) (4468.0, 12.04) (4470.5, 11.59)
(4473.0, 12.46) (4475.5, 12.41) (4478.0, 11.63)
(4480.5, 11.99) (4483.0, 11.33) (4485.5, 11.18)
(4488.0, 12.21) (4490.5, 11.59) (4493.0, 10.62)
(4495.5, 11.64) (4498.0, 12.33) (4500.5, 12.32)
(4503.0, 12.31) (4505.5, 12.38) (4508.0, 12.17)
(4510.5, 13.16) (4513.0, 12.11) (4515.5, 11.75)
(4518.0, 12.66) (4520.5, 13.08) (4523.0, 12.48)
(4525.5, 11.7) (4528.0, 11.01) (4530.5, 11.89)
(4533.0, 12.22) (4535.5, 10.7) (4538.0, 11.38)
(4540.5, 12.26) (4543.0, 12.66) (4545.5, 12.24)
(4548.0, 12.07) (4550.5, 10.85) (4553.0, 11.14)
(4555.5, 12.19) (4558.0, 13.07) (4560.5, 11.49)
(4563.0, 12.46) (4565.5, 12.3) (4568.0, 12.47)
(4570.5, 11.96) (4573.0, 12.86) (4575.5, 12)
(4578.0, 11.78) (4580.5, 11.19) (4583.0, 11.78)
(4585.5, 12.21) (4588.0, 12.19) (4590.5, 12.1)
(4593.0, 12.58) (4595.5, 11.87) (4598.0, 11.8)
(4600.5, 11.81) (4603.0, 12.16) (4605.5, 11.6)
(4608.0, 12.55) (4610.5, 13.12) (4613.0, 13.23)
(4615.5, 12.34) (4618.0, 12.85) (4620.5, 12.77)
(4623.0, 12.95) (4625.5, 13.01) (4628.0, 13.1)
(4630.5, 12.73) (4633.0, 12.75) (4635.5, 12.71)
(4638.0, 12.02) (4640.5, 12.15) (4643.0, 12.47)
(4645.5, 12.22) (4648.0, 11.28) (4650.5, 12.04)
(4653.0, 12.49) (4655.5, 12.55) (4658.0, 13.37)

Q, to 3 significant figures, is 0.205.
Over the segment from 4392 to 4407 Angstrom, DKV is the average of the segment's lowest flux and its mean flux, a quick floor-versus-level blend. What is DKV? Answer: 9.9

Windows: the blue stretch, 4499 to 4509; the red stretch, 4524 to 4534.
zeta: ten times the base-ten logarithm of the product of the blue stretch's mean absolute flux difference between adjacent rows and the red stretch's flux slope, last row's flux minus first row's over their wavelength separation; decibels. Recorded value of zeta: -22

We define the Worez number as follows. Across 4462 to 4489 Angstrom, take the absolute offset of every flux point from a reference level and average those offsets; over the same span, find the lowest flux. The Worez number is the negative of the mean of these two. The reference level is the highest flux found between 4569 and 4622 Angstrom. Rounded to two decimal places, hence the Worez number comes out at -5.62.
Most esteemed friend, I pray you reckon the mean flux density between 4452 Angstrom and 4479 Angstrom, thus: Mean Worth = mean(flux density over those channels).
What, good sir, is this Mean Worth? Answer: 11.4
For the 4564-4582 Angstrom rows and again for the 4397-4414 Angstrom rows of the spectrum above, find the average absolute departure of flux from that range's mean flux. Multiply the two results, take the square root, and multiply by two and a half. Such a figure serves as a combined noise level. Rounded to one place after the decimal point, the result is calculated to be 1.0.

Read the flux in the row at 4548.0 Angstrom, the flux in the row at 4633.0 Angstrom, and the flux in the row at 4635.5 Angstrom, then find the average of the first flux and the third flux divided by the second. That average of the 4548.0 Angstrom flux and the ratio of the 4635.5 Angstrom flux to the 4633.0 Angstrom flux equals 6.53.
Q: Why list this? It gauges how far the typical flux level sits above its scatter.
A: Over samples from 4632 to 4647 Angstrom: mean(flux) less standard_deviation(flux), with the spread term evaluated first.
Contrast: 12.1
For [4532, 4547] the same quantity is 11.2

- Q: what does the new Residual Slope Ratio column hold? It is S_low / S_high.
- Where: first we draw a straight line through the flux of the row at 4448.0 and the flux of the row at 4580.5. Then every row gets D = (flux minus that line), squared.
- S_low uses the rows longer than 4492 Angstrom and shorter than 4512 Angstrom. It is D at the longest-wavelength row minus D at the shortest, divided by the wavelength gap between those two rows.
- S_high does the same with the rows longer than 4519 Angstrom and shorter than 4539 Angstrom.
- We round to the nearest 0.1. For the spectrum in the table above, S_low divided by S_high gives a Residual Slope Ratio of -1.1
